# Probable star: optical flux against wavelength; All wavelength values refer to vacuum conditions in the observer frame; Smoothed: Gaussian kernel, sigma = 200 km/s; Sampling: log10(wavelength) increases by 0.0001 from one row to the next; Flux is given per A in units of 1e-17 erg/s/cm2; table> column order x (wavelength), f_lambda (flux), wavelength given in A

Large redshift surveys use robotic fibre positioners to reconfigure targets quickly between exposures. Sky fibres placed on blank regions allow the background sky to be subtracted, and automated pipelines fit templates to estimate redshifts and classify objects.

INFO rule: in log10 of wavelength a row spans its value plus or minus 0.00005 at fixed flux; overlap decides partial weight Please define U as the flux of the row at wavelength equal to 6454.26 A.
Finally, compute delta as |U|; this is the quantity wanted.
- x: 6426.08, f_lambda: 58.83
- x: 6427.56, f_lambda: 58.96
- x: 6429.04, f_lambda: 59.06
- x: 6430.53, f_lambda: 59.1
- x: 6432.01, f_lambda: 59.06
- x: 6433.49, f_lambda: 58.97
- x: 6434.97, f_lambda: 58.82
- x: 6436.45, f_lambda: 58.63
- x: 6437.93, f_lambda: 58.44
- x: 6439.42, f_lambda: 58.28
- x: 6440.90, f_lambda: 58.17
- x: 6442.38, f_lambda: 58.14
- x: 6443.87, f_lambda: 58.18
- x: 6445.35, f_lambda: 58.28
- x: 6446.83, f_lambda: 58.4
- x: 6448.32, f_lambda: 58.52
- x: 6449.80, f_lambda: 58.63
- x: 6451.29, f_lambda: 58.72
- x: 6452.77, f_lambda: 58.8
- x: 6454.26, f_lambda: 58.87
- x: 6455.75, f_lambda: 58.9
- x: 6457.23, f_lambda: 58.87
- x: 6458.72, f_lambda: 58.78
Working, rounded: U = 58.87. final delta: 58.9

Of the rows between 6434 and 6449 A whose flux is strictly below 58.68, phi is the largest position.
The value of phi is 6448.32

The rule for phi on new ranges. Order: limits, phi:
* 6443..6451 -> 6449.80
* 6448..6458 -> 6449.80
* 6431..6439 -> 6437.93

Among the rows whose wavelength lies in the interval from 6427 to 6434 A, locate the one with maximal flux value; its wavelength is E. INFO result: 6430.53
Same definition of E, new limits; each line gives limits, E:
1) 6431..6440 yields 6432.01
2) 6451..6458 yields 6455.75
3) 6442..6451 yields 6449.80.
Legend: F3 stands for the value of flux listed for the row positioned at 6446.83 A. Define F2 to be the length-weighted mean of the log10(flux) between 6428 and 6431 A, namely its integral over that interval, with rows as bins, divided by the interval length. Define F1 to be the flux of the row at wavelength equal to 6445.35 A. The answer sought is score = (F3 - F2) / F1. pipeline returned 0.972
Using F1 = 58.28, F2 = 1.77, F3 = 58.4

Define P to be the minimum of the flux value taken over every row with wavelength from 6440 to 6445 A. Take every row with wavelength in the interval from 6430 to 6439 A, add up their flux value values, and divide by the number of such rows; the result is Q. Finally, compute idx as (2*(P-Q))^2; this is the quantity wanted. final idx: 1.9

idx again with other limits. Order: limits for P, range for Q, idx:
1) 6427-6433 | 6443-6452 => 1.0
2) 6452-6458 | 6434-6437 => 0.0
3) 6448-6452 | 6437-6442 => 0.2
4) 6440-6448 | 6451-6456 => 1.9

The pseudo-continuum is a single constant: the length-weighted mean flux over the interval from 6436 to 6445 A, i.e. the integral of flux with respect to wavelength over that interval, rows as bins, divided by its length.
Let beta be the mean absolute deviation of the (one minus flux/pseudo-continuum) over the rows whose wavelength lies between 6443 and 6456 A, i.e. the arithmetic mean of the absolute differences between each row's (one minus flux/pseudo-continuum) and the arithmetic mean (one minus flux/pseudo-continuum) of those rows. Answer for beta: 0.004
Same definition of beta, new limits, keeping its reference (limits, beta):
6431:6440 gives 0.004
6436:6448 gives 0.002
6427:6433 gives 0.001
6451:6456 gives 0.001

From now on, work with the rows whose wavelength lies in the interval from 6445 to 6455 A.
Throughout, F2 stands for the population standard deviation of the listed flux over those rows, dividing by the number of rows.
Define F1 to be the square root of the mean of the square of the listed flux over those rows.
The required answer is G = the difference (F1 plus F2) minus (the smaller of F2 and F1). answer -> 58.6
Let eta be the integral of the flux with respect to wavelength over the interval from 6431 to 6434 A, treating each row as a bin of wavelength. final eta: 177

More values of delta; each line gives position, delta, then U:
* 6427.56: 59.0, 58.96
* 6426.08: 58.8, 58.83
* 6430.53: 59.1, 59.1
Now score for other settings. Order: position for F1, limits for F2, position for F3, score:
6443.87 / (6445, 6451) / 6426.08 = 0.981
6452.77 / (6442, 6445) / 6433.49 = 0.973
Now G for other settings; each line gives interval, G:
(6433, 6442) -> 58.6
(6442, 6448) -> 58.3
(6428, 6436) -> 59.0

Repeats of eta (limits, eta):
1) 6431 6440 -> 528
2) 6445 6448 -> 175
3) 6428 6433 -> 295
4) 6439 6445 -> 349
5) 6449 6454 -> 294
